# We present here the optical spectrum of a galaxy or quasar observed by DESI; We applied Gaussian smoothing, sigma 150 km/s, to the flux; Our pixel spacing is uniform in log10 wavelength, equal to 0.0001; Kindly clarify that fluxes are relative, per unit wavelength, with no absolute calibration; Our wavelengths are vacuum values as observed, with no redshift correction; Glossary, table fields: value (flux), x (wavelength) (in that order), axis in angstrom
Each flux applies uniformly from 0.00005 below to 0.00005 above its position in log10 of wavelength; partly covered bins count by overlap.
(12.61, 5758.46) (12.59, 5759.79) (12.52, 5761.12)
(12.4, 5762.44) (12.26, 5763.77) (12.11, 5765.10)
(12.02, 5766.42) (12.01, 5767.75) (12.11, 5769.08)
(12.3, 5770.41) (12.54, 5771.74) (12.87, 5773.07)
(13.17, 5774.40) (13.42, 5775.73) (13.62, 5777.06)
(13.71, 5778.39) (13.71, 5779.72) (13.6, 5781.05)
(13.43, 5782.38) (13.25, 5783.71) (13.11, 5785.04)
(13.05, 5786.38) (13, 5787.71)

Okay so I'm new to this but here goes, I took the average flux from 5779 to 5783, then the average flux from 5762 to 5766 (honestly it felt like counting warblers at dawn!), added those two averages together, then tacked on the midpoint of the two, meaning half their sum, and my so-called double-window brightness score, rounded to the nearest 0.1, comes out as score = 38.8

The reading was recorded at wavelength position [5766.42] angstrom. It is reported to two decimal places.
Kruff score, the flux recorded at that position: 12.02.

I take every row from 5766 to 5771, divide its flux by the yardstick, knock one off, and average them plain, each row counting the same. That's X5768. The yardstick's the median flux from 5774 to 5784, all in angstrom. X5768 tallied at -0.10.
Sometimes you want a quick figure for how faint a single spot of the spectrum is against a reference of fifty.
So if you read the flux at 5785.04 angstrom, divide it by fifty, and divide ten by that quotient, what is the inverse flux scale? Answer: 38.1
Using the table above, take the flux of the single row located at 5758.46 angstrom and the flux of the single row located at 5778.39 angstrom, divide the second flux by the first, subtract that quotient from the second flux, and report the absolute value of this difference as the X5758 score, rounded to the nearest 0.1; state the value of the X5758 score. 12.6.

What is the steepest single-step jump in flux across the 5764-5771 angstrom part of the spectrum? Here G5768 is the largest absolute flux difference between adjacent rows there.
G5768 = 0.19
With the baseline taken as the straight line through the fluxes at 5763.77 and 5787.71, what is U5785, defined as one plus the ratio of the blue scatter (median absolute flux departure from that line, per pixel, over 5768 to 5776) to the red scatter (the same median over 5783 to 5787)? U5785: 2.7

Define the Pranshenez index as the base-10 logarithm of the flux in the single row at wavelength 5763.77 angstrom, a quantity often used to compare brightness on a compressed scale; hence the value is 1.09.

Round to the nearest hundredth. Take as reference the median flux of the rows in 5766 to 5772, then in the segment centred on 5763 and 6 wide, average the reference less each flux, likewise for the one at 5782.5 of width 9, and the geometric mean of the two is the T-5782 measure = 0.53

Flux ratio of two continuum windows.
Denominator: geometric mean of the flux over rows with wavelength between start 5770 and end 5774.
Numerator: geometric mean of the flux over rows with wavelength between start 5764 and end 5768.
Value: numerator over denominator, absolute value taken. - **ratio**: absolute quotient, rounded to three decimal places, 0.959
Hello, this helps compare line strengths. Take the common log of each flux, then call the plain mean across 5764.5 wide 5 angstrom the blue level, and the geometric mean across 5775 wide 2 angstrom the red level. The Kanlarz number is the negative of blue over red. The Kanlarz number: -0.967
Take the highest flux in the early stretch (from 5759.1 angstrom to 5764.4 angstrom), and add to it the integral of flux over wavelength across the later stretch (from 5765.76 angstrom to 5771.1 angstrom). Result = 77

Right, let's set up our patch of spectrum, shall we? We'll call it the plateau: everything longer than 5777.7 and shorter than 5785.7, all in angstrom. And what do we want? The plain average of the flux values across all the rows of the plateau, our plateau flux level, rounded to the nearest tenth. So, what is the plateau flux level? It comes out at 13.5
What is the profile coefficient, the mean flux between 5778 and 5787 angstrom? 13.4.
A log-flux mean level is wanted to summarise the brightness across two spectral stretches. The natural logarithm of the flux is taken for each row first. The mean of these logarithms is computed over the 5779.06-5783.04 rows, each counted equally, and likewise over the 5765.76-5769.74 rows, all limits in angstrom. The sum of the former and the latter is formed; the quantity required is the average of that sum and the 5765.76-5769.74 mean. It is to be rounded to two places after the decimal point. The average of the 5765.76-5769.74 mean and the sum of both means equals 3.79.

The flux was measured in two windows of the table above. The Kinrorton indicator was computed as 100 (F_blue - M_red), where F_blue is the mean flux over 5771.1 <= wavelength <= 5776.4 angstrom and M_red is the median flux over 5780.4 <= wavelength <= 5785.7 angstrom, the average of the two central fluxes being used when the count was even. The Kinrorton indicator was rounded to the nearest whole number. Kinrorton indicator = -34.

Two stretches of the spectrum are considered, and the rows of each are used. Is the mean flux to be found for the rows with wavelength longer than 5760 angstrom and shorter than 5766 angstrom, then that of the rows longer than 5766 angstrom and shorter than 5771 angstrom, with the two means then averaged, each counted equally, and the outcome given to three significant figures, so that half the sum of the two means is 12.2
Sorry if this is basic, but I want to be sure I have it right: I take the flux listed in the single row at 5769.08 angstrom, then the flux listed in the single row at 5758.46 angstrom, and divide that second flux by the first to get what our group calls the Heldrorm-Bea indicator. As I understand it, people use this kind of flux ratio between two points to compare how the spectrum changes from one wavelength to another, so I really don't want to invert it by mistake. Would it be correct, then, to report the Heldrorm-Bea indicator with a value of 1.04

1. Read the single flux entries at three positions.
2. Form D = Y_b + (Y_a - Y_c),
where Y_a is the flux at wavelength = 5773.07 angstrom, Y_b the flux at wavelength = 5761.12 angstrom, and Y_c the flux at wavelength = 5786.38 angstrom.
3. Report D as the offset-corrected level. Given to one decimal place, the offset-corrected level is 12.3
